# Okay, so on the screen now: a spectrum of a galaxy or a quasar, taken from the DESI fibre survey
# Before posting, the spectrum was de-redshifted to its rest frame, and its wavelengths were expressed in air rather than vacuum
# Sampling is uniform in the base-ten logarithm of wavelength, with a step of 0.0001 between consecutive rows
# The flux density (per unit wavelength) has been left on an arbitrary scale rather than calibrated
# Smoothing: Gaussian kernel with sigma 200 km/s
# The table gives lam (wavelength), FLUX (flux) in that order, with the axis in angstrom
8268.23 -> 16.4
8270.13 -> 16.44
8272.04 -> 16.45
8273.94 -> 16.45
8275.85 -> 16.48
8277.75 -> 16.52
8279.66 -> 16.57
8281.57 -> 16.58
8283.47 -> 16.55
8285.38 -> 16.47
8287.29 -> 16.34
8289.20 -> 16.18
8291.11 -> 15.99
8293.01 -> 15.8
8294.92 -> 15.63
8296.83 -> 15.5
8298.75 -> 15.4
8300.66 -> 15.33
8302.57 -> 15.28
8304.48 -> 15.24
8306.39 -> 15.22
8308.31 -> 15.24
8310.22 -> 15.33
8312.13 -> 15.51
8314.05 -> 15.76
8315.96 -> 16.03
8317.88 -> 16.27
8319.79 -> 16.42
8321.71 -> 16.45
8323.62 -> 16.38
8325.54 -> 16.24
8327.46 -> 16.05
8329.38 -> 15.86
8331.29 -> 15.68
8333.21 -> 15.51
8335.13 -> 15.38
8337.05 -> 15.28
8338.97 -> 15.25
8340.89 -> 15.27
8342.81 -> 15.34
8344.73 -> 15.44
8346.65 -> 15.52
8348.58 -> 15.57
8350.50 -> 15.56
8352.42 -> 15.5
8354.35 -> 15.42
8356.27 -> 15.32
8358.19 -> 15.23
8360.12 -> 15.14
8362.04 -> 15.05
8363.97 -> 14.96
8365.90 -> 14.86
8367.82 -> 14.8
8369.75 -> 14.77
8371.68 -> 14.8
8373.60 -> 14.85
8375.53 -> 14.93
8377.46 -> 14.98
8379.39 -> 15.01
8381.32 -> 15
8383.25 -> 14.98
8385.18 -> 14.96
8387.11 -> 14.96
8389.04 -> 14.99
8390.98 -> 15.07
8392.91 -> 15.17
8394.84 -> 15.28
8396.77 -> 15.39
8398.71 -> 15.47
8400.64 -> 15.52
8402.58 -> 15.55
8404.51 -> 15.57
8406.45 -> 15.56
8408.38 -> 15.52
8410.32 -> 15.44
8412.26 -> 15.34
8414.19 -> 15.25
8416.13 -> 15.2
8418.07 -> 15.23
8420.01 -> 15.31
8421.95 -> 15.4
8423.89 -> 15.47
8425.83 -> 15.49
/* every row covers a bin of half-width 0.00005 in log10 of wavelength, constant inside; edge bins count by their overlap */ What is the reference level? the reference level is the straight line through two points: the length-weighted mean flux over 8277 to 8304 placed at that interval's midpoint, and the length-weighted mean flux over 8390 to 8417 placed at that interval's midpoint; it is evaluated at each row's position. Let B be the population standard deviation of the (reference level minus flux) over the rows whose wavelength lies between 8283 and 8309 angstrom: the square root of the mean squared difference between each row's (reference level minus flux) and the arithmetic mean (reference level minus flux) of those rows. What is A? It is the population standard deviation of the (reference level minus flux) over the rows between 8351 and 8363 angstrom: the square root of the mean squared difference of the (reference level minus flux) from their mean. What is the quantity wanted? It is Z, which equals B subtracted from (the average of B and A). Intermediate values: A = 0.14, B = 0.43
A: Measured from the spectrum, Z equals -0.148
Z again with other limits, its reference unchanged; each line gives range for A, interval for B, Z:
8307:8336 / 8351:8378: 0.108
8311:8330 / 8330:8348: 0.090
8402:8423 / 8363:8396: -0.031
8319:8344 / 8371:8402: 0.083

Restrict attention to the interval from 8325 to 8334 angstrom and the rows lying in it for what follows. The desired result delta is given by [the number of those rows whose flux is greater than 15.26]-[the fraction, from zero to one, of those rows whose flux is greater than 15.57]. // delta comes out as 4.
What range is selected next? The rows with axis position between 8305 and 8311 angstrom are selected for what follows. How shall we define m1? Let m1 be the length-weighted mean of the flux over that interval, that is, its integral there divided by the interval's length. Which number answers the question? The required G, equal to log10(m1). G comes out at 1.18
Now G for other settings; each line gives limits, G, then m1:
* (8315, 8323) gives 1.21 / 16.3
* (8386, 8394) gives 1.18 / 15.0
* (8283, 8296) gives 1.21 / 16.1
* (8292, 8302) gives 1.19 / 15.5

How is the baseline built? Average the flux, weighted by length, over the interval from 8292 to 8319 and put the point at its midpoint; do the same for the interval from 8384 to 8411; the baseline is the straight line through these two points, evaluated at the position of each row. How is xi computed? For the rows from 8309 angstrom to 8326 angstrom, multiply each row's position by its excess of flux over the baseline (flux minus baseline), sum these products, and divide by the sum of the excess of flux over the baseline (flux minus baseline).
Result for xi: 8321.2 angstrom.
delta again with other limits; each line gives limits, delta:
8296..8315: 7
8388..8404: 5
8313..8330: 8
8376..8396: 1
